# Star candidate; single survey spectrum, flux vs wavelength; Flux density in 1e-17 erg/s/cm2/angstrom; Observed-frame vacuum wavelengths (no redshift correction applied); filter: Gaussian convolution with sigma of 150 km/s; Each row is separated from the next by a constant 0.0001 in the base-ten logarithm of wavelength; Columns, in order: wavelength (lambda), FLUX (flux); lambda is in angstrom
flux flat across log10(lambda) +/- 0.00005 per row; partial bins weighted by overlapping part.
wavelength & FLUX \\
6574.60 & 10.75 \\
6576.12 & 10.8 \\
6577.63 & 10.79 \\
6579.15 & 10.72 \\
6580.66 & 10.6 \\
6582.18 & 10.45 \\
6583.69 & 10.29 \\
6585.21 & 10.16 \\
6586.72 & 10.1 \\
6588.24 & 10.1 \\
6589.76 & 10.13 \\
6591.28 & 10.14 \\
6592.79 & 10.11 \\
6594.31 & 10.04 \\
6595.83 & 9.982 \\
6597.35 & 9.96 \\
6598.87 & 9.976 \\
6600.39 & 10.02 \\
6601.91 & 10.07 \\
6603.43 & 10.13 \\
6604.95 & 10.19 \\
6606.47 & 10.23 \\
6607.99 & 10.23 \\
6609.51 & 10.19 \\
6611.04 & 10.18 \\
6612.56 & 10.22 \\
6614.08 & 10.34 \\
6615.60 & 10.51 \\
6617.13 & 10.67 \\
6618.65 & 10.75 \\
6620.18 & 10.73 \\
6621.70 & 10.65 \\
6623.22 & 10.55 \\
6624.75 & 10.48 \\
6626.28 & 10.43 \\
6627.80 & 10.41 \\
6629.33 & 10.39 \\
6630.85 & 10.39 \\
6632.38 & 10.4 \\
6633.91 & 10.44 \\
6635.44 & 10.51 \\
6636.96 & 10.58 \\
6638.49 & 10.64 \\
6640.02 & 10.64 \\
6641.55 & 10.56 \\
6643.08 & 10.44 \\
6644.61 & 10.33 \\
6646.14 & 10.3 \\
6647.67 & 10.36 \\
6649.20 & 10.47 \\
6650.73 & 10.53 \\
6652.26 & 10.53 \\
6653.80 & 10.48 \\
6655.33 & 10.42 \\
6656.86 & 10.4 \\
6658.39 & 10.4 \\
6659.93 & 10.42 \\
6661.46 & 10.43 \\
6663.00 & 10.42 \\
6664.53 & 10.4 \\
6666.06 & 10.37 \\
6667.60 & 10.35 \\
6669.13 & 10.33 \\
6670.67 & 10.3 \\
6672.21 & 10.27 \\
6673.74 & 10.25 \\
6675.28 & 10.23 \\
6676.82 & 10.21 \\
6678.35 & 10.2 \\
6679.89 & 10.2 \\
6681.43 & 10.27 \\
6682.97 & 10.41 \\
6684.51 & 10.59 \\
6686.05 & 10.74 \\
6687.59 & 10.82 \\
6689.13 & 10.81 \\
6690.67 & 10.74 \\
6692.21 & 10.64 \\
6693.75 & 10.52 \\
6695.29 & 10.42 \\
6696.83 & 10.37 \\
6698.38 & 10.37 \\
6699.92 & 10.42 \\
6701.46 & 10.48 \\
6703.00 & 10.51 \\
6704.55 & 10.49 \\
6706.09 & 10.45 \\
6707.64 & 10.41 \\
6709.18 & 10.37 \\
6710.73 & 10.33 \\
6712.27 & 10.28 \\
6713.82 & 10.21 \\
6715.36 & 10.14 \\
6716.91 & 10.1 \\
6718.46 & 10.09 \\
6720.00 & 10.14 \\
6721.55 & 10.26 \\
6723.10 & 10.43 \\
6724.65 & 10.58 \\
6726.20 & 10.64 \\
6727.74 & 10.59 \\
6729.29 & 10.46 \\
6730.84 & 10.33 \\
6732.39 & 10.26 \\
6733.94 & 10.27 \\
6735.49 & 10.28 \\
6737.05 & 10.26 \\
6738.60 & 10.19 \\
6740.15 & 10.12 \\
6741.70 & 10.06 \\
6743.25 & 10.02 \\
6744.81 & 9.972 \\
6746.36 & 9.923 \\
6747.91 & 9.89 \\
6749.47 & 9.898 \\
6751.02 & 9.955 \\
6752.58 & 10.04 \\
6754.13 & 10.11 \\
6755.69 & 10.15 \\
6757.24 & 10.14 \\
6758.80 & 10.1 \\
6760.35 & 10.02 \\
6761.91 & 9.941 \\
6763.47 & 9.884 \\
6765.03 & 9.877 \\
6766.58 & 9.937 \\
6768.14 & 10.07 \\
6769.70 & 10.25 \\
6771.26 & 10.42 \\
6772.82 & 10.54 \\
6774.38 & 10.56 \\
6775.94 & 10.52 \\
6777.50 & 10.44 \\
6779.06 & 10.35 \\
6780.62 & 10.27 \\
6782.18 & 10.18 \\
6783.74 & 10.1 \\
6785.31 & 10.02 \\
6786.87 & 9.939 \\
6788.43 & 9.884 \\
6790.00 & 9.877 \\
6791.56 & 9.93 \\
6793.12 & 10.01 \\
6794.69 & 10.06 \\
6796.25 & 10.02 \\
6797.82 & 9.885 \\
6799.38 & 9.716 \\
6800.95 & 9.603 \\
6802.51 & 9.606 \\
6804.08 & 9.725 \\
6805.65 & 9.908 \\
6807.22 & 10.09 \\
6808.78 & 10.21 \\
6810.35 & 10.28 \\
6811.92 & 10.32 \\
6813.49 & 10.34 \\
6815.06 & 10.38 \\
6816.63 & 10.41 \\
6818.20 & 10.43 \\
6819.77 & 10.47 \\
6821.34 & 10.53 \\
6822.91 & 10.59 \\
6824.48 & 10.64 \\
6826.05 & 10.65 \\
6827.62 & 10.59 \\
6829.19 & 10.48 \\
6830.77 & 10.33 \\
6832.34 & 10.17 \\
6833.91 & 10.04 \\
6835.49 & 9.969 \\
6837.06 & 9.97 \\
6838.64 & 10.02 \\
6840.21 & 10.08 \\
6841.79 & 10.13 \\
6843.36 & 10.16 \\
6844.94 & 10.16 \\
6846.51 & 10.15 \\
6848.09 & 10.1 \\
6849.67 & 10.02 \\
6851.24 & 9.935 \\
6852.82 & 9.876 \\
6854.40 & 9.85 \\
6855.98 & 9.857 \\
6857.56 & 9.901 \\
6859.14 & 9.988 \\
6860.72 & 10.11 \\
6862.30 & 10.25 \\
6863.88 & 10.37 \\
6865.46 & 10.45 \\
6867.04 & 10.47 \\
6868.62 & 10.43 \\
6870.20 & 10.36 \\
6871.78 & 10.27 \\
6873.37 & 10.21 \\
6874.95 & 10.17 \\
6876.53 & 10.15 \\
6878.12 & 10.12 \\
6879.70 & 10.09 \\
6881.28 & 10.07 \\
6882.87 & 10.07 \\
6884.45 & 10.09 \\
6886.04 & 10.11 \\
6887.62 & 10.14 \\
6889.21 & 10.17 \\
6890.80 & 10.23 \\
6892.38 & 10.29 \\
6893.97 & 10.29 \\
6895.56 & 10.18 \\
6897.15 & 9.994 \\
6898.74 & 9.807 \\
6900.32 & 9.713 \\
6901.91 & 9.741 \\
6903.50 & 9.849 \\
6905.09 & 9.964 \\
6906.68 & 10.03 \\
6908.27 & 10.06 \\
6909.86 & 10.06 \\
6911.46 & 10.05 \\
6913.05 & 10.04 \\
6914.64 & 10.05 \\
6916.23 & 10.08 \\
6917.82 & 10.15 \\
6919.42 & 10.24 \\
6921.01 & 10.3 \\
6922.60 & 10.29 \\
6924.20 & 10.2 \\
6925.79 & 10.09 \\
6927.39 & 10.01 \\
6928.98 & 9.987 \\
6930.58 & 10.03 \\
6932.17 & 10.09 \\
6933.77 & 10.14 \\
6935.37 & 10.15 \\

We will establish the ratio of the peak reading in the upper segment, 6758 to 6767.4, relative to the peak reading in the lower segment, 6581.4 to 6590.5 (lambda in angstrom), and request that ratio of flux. 0.97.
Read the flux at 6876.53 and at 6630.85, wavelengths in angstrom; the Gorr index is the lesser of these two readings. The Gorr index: 10.15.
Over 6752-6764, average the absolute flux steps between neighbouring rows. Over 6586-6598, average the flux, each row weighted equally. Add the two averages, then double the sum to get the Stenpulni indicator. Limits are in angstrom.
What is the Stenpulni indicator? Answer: 20.2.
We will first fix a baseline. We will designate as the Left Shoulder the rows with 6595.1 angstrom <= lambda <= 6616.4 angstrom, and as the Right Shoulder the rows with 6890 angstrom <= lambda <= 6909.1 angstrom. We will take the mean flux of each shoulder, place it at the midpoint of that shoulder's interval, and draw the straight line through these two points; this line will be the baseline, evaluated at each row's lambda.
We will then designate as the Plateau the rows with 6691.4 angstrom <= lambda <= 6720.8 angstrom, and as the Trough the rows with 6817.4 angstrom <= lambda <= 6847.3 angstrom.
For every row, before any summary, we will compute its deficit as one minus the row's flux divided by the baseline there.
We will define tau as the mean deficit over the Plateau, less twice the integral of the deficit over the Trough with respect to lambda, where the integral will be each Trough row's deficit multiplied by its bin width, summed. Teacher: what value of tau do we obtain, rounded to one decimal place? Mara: 1.4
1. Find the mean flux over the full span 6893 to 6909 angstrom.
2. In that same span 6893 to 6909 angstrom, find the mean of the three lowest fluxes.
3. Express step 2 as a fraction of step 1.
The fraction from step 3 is 0.979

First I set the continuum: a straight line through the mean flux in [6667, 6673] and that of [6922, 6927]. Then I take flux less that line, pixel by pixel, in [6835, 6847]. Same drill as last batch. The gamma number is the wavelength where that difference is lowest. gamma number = 6835.49 angstrom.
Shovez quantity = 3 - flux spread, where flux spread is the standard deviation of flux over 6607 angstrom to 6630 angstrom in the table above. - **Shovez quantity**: 2.81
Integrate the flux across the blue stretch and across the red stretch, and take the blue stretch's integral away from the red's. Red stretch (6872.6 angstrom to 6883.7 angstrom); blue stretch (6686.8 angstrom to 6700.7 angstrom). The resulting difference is -34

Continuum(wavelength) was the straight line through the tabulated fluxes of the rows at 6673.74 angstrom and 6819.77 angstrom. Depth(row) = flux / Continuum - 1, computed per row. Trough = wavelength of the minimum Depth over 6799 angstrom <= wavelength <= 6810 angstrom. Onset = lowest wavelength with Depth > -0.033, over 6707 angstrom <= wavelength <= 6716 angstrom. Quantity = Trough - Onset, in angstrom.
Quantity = 93.3 angstrom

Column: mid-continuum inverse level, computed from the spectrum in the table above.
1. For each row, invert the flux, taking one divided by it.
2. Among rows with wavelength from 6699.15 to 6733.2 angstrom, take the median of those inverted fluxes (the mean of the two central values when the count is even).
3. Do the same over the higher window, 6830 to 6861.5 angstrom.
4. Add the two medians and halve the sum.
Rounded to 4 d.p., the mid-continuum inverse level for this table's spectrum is 0.0980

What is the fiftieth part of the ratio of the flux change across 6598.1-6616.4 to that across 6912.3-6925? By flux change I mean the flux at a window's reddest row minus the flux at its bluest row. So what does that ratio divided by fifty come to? 0.07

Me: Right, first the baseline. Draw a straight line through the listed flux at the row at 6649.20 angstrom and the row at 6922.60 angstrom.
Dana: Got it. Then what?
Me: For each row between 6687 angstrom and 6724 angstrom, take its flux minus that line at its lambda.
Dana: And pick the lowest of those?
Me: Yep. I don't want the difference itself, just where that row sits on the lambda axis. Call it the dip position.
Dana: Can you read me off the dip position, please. 6718.46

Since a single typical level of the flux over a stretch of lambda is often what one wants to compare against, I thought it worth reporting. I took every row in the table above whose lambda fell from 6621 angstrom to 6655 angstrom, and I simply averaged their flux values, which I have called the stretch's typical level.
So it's 10.5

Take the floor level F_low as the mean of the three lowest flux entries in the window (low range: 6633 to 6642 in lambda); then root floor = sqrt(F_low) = 3.24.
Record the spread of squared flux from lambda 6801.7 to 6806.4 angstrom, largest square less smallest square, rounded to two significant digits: 5.9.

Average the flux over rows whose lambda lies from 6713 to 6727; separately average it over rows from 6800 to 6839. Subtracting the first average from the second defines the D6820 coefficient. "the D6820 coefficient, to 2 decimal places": -0.06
